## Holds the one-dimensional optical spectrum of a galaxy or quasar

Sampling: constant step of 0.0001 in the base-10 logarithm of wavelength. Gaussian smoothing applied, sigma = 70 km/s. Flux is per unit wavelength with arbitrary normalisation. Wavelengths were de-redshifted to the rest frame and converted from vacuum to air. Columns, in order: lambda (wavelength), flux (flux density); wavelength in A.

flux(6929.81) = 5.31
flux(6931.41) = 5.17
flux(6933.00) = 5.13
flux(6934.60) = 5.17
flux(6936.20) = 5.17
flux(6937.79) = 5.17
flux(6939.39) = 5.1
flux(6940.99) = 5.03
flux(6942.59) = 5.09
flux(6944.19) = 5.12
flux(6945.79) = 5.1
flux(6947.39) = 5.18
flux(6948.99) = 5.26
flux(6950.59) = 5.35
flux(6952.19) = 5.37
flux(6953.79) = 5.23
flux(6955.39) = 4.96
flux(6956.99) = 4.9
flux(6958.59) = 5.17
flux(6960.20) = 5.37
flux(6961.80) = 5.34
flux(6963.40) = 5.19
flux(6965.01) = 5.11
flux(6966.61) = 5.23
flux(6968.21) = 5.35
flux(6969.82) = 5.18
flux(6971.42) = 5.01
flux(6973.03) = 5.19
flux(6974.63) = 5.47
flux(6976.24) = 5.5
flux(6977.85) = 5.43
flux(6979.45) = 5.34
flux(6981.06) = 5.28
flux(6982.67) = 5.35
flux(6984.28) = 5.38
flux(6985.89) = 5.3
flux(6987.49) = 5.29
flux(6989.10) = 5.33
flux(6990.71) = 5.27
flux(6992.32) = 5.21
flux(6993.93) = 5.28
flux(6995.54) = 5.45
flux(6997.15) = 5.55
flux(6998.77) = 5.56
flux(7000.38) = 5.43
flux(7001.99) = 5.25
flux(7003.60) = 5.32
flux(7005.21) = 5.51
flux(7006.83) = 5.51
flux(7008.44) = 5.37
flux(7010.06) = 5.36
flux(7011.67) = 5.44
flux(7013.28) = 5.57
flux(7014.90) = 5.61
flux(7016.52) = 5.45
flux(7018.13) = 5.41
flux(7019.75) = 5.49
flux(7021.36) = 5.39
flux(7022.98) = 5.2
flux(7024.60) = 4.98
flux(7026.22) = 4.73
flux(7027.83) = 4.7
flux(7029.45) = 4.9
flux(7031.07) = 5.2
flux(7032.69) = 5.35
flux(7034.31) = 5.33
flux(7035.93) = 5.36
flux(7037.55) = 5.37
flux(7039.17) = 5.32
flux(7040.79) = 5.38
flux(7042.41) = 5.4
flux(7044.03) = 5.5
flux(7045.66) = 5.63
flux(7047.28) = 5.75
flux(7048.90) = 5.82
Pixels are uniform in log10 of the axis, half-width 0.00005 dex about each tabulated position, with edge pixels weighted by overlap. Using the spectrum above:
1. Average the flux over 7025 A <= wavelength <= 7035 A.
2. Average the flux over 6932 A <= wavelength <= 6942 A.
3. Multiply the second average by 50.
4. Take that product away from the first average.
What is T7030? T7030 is -251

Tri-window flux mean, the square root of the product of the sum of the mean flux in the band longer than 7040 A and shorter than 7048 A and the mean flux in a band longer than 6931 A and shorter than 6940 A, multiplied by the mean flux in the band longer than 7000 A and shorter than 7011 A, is 7.59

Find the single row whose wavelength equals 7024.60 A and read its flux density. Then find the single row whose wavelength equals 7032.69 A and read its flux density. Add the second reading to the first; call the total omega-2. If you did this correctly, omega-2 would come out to 10.33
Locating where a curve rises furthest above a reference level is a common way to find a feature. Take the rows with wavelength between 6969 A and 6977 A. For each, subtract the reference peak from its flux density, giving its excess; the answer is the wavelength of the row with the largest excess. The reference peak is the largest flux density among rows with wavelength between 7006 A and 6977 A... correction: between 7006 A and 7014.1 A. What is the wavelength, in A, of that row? 6976.24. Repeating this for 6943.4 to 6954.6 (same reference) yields 6952.19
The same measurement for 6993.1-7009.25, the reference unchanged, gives 6998.77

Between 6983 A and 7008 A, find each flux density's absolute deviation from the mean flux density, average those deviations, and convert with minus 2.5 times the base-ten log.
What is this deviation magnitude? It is 2.49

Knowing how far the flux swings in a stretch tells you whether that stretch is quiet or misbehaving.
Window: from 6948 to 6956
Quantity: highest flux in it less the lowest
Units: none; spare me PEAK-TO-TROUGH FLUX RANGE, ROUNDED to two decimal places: 0.41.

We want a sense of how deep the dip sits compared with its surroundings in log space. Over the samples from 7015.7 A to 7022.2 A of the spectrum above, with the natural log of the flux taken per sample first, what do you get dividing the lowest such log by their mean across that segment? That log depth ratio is 0.995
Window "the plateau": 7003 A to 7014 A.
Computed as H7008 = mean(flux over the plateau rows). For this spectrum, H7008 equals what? 5.44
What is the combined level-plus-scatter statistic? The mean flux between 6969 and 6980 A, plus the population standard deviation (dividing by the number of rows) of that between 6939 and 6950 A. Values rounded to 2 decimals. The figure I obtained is 5.37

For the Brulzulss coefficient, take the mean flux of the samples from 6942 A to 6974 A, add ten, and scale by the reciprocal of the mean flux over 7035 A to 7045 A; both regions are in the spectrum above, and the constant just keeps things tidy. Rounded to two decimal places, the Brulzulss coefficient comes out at 2.82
